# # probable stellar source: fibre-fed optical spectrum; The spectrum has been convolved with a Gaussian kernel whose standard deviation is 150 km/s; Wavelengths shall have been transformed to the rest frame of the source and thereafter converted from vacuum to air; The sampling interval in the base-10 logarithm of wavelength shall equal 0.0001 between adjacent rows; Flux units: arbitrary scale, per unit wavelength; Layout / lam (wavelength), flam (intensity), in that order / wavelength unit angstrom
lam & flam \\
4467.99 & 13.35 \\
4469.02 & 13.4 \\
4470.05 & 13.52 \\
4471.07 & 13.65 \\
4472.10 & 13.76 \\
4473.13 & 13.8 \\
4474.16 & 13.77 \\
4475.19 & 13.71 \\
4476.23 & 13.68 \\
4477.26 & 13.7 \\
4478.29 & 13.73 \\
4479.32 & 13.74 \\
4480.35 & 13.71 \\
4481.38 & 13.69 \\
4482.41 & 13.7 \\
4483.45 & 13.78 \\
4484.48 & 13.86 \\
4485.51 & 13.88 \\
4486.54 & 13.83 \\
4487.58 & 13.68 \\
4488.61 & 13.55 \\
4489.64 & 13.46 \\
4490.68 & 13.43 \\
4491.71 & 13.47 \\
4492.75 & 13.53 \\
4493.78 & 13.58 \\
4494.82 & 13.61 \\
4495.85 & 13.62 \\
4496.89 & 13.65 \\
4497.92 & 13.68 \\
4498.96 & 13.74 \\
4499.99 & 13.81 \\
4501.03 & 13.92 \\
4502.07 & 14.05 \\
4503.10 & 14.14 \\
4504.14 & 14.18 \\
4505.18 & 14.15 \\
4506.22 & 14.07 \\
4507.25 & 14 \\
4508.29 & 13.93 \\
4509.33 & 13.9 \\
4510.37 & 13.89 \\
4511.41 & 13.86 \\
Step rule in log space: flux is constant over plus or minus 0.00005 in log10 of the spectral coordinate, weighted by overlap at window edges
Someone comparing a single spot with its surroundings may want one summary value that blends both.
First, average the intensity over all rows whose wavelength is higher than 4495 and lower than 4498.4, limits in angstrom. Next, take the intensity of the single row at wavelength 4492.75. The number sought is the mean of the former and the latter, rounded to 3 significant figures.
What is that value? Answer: 13.6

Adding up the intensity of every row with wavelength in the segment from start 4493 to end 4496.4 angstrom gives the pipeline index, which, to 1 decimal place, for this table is 40.8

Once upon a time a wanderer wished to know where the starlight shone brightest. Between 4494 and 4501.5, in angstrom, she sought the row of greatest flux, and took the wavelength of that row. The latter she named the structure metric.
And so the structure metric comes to 4501.03 angstrom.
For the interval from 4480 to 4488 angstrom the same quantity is 4485.51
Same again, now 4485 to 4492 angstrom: 4485.51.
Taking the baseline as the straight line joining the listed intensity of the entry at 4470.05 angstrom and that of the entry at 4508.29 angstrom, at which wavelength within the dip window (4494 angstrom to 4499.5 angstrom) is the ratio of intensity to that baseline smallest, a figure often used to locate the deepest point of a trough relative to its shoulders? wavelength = 4495.85 angstrom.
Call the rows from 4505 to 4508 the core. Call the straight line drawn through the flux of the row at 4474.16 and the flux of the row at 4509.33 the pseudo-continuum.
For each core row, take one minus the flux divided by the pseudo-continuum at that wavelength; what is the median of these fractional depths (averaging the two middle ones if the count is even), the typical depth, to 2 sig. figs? -0.013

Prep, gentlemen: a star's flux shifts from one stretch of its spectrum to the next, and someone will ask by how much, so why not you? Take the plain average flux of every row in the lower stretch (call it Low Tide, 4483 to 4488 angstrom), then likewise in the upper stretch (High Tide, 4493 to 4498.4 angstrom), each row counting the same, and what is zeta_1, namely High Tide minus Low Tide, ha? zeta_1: -0.18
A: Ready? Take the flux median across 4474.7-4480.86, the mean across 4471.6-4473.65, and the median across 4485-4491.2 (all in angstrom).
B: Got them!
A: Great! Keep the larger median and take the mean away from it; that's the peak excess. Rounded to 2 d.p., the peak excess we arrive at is -0.07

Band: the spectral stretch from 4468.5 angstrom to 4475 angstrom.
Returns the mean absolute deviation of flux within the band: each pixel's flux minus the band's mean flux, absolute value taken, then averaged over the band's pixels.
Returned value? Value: 0.127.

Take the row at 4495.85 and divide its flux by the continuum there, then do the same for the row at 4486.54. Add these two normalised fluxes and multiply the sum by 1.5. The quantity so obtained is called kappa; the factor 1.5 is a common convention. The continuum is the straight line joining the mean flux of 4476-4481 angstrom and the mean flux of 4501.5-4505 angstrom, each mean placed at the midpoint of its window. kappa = 2.96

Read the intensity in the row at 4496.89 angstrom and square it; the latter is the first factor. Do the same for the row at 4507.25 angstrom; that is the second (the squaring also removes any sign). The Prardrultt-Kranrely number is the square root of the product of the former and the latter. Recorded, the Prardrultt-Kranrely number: 191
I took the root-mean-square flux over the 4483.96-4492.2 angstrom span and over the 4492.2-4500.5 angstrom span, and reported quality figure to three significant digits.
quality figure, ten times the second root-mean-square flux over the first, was 10.0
